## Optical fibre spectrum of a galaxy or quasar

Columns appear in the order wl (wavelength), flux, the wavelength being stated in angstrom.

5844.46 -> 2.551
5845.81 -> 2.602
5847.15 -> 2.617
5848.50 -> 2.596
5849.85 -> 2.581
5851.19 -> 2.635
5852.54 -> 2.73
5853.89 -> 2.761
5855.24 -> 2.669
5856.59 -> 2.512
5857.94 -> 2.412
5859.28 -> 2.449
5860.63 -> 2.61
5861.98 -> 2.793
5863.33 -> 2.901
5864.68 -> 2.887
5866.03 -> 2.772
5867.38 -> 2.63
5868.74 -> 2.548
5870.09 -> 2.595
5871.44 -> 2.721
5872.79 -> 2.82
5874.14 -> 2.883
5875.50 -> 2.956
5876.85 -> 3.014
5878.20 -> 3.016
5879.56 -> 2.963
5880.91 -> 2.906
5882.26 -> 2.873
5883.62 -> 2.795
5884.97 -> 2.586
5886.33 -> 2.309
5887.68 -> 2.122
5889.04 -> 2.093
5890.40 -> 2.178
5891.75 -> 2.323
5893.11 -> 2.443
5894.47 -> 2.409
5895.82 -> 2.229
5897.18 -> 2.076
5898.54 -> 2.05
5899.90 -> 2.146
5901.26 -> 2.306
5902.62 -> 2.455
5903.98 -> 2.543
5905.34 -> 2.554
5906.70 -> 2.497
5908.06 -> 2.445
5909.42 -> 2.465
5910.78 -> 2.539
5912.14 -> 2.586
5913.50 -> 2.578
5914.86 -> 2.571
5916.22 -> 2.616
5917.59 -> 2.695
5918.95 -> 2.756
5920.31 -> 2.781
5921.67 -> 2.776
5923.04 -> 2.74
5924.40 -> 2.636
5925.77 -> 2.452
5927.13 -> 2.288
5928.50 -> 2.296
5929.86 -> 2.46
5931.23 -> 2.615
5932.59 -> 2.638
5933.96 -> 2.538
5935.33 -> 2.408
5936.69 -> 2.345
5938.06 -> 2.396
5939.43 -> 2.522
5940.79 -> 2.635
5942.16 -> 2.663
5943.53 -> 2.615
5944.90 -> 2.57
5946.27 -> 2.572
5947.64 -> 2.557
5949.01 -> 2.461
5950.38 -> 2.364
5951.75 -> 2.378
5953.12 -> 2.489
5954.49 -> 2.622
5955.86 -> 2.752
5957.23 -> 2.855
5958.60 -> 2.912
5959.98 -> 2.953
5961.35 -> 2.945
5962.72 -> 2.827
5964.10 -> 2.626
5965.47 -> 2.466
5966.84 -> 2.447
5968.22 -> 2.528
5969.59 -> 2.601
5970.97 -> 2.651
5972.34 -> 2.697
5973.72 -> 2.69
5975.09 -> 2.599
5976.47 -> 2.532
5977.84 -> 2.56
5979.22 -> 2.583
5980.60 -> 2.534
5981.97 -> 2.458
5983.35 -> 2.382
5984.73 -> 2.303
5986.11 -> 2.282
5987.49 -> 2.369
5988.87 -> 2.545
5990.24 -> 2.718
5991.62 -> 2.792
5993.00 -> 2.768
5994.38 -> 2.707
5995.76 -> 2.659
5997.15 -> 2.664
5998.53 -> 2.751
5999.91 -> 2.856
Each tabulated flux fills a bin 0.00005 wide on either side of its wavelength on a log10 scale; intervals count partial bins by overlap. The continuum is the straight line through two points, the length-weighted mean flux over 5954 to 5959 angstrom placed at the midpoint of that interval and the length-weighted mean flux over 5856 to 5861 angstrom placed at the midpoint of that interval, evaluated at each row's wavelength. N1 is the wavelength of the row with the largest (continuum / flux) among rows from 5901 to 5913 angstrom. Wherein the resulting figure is 5901.26 angstrom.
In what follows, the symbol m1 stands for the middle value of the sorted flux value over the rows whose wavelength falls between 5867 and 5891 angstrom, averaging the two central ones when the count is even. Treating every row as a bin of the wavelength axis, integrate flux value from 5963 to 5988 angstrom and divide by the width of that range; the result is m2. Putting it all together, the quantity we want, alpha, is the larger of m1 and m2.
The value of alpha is 2.76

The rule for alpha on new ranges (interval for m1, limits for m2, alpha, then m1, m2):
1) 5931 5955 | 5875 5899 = 2.55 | 2.55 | 2.52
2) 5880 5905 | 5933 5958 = 2.54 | 2.32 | 2.54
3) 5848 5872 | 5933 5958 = 2.63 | 2.63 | 2.54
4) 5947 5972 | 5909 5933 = 2.61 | 2.61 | 2.58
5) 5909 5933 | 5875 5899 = 2.60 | 2.60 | 2.52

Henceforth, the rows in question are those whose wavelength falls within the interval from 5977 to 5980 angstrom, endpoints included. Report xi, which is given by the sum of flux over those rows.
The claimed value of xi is 5.1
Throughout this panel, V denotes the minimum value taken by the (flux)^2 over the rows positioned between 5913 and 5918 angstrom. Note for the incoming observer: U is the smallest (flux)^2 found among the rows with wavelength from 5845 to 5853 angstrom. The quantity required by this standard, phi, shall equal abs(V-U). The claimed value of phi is 0.1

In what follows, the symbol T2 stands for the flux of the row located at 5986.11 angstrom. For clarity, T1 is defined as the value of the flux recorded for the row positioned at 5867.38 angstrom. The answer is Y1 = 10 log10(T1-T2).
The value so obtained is -5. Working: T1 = 2.63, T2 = 2.282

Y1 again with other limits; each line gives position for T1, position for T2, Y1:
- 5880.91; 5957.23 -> -13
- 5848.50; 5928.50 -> -5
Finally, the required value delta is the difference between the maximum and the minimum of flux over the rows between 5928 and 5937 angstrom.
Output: 0.34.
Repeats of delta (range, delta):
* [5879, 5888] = 0.84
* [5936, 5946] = 0.32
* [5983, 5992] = 0.51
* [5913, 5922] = 0.21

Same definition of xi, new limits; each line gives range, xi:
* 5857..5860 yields 4.9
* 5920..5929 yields 18.0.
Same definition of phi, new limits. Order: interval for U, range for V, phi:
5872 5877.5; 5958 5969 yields 2.0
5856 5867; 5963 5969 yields 0.2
